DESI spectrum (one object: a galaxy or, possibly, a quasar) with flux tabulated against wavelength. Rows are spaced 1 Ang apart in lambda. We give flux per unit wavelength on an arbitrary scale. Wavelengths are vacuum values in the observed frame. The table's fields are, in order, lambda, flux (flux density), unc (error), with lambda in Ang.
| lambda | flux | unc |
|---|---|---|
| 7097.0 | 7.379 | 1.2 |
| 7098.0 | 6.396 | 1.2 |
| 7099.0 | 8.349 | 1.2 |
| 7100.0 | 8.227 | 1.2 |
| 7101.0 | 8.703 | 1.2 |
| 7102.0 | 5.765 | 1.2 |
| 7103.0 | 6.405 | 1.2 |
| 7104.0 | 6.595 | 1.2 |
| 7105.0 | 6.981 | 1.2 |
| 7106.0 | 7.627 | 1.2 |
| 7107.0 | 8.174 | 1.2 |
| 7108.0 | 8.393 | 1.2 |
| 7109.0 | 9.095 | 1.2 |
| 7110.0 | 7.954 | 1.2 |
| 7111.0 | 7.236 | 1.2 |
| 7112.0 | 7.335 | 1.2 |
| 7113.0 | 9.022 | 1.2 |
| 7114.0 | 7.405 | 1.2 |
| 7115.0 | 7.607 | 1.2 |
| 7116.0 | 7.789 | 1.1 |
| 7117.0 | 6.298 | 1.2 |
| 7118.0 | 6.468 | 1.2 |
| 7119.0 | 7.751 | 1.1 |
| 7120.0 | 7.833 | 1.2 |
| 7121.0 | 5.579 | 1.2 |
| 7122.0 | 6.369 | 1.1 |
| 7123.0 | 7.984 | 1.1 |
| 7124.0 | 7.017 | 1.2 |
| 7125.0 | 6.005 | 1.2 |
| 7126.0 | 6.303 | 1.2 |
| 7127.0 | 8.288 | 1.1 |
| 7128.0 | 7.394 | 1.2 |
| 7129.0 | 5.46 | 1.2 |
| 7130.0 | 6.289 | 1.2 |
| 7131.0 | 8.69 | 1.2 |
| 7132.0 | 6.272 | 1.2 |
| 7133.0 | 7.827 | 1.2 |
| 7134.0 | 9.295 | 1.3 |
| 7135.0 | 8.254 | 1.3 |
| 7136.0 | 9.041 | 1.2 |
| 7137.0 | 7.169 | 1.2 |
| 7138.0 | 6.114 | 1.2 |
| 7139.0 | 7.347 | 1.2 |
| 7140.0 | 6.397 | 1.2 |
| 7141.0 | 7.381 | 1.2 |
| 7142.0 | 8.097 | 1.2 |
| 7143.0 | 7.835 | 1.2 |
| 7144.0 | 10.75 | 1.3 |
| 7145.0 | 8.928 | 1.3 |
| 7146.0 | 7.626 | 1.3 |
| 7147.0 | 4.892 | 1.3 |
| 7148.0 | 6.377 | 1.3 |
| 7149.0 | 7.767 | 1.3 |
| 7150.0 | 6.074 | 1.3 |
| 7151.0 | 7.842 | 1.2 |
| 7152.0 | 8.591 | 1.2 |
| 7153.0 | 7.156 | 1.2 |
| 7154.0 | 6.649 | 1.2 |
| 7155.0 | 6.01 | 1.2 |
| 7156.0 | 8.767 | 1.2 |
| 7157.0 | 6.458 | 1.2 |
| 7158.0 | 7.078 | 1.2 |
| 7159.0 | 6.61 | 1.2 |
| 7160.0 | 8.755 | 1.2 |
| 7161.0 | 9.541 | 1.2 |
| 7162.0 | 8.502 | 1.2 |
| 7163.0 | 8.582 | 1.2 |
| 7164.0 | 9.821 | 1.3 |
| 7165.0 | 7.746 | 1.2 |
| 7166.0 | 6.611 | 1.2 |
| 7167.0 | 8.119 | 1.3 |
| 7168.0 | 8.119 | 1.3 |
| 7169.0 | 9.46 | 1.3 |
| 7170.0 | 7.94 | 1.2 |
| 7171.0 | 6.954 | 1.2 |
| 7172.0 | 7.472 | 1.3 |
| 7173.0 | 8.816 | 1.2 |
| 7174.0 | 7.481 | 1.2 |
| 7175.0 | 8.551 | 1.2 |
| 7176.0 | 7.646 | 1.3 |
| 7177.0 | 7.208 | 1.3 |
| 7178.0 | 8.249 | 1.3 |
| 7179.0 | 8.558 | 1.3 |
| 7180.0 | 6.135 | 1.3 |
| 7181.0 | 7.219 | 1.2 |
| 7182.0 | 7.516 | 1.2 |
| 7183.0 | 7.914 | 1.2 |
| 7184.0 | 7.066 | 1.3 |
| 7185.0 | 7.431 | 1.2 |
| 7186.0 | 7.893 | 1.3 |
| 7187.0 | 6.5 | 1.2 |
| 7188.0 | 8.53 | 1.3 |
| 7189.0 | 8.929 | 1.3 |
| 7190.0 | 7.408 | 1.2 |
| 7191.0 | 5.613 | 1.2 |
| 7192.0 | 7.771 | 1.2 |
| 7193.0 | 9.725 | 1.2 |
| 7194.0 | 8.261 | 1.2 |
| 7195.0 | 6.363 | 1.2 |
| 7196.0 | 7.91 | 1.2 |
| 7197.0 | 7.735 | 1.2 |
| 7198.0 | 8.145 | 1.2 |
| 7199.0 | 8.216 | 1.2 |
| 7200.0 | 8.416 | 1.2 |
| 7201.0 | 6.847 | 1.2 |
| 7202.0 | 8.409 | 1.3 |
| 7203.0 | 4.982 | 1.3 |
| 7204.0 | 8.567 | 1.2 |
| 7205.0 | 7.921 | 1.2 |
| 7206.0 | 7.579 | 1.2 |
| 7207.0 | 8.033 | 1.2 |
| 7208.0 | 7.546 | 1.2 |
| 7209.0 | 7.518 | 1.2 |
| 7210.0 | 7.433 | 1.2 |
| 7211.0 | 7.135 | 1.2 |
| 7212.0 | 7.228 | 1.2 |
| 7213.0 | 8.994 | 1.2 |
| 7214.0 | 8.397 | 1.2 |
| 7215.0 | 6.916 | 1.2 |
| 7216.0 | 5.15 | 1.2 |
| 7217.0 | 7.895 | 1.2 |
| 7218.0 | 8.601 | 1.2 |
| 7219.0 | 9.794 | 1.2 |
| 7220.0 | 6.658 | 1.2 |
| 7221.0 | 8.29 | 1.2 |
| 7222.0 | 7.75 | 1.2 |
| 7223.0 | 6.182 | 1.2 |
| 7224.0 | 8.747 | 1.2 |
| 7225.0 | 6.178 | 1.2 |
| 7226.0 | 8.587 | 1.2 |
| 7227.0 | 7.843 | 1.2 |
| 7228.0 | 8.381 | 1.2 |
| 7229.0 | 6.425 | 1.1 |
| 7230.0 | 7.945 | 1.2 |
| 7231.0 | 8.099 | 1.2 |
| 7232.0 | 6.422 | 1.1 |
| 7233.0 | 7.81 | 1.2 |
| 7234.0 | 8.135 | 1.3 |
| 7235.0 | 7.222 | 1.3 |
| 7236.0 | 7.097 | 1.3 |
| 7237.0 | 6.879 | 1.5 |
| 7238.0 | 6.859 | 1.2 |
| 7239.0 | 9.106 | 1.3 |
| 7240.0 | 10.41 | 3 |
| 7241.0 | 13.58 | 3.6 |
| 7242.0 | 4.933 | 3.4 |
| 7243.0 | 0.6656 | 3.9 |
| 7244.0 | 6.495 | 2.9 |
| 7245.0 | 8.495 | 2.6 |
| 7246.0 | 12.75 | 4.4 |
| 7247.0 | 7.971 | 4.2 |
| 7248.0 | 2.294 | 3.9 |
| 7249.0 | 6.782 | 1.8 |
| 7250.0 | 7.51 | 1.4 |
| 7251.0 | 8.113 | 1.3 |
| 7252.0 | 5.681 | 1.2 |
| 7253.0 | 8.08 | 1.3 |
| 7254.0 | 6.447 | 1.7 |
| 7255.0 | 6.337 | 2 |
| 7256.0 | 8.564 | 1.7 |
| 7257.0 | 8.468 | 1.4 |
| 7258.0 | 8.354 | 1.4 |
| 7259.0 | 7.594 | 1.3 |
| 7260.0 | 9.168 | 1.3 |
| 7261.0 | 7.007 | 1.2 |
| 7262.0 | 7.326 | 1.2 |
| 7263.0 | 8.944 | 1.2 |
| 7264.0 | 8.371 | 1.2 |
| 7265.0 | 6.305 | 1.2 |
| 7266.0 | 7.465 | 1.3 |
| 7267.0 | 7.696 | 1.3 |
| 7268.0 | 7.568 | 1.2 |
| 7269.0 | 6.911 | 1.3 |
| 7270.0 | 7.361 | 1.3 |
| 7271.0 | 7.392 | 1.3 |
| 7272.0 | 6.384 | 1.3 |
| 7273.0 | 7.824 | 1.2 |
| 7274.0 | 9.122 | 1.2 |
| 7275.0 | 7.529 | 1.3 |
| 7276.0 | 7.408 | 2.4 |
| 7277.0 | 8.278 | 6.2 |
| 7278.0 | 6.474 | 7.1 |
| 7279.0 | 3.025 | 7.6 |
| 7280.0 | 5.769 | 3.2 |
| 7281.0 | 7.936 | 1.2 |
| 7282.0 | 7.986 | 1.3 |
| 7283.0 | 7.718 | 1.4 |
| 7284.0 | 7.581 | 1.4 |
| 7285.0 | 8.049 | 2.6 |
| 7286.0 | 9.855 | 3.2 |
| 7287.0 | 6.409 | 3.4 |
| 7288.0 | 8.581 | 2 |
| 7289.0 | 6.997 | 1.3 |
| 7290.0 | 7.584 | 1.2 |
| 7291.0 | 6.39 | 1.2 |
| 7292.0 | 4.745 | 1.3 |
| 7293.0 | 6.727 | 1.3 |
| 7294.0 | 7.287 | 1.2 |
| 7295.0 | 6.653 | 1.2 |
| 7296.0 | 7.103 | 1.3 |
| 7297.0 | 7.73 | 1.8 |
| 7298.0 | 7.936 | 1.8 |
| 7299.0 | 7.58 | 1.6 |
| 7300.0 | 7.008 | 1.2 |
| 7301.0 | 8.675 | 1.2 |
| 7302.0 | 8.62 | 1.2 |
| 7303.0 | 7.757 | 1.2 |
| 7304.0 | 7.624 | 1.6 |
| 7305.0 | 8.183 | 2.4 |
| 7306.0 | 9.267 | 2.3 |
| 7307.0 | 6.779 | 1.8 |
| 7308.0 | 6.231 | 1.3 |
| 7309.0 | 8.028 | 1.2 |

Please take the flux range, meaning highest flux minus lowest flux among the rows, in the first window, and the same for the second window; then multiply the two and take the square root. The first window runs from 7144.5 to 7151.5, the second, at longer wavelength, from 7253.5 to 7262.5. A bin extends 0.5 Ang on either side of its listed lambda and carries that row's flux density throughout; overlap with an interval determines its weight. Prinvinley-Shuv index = 3.4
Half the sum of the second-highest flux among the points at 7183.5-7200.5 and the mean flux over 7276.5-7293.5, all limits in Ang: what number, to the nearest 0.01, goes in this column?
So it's 8.00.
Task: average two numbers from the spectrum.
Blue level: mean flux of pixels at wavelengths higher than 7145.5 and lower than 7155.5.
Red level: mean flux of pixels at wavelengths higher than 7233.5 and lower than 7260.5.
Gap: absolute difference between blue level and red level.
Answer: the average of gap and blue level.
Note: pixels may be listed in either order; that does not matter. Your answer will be 3.8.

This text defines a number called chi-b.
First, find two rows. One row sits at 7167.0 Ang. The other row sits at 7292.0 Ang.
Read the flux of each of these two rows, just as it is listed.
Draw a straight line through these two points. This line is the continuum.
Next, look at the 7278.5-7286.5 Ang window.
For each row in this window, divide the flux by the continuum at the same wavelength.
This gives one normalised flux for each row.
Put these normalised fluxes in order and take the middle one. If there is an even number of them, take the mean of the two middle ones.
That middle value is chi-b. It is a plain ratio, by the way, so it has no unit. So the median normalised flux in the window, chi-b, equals 1.6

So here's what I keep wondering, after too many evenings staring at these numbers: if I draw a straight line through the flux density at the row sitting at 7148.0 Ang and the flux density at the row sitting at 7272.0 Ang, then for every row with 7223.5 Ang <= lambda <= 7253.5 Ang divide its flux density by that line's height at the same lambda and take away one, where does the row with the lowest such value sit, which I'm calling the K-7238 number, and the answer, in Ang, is 7243.0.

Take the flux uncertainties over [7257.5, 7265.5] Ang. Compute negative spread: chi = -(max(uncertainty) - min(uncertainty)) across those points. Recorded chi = -0.200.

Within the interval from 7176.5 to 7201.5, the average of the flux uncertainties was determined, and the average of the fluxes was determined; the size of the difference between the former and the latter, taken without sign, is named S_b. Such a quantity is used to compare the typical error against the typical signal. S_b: 6.4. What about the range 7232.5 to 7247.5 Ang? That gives 5.4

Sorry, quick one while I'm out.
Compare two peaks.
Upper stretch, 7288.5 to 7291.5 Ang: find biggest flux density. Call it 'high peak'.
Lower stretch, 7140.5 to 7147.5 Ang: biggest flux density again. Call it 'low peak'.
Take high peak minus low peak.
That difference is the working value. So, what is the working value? -3.2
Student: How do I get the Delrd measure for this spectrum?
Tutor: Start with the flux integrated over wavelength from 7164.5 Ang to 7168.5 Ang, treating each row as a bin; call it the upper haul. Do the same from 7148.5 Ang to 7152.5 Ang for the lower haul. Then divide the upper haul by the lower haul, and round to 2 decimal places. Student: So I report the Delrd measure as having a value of 1.01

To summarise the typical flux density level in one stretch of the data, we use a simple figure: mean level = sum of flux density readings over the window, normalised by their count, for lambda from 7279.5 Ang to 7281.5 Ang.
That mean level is 6.9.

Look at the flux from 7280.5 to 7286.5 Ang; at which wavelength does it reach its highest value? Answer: 7286.0 Ang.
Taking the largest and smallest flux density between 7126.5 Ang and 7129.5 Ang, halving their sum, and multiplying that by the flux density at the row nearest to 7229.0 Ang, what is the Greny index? 44.2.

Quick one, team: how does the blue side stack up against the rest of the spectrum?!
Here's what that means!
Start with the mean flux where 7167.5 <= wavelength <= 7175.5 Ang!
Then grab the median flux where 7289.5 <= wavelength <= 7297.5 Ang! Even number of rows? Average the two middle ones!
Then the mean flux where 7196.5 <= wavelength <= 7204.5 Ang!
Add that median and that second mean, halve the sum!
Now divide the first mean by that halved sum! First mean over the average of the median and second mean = 1.11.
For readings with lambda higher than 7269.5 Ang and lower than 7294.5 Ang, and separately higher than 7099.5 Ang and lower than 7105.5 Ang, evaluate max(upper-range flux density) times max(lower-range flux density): 86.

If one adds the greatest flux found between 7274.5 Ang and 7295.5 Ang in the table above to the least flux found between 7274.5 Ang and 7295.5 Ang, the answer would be 12.9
